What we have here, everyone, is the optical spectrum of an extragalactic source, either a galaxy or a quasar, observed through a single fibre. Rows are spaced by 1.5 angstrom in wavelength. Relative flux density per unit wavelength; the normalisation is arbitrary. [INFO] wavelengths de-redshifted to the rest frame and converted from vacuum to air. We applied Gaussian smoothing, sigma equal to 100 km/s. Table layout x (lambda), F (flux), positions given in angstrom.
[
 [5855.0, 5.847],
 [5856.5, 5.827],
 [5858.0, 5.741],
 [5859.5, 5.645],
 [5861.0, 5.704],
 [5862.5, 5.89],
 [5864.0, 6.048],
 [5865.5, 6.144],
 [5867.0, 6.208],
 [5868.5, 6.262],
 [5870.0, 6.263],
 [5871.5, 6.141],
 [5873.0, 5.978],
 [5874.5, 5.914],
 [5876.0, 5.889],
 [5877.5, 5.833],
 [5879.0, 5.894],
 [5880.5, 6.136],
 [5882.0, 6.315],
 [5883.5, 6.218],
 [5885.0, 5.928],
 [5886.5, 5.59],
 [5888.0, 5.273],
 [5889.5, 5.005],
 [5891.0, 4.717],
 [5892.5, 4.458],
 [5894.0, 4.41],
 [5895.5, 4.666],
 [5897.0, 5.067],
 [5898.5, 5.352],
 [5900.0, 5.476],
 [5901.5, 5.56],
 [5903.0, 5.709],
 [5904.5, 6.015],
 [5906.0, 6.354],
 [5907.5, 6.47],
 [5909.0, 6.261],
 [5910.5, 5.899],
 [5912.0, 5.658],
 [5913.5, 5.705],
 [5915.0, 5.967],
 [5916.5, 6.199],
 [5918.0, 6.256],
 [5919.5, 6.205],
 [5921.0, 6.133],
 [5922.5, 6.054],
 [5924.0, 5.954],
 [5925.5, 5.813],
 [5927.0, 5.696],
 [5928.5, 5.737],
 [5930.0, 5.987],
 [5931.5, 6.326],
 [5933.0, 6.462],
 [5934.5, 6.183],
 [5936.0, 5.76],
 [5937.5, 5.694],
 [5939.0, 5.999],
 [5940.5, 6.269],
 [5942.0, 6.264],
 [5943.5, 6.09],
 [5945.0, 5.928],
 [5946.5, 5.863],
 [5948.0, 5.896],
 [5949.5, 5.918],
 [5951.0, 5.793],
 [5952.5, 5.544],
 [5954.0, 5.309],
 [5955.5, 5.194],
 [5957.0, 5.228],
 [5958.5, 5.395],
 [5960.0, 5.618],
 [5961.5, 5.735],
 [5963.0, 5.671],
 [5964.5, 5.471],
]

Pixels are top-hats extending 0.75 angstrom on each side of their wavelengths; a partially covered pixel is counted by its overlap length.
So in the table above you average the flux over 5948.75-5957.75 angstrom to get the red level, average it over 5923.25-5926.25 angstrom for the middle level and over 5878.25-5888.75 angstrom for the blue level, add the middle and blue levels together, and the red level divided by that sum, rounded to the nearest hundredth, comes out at 0.47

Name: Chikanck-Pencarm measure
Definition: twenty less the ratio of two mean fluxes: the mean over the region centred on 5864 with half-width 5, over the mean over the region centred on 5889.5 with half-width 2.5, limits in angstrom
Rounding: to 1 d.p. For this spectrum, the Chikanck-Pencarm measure 18.8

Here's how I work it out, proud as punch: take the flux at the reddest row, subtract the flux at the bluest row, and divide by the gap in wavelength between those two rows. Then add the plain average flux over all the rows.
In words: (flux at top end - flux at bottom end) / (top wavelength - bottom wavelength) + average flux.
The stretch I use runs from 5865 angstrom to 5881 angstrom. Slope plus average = 6.06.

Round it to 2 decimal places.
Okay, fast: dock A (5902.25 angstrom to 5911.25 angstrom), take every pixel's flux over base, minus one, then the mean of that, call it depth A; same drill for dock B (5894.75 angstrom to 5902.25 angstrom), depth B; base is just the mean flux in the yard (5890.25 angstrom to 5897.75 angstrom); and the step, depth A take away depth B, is 0.19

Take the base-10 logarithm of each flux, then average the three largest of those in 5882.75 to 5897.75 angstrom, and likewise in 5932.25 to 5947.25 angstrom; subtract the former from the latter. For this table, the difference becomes 0.030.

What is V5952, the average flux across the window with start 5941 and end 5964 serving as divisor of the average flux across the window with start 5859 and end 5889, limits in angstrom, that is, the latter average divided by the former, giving 1.05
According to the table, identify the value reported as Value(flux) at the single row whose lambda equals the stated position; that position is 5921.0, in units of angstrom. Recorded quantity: 6.133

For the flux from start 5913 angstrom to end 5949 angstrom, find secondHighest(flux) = 6.326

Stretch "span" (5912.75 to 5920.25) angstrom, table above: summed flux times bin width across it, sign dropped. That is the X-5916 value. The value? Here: 45.5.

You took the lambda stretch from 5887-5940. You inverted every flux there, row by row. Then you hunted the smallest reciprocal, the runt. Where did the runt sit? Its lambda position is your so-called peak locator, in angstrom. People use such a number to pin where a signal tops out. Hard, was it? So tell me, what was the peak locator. 5907.5 angstrom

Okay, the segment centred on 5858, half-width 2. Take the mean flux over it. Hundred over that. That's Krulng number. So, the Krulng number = 17.4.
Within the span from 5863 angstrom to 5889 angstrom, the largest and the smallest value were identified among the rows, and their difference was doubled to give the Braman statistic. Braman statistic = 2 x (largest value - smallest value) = 2.08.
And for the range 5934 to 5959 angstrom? 2.15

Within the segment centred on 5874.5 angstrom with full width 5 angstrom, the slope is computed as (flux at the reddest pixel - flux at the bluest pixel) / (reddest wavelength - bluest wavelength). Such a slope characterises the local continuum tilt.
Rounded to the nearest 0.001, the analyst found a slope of -0.030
